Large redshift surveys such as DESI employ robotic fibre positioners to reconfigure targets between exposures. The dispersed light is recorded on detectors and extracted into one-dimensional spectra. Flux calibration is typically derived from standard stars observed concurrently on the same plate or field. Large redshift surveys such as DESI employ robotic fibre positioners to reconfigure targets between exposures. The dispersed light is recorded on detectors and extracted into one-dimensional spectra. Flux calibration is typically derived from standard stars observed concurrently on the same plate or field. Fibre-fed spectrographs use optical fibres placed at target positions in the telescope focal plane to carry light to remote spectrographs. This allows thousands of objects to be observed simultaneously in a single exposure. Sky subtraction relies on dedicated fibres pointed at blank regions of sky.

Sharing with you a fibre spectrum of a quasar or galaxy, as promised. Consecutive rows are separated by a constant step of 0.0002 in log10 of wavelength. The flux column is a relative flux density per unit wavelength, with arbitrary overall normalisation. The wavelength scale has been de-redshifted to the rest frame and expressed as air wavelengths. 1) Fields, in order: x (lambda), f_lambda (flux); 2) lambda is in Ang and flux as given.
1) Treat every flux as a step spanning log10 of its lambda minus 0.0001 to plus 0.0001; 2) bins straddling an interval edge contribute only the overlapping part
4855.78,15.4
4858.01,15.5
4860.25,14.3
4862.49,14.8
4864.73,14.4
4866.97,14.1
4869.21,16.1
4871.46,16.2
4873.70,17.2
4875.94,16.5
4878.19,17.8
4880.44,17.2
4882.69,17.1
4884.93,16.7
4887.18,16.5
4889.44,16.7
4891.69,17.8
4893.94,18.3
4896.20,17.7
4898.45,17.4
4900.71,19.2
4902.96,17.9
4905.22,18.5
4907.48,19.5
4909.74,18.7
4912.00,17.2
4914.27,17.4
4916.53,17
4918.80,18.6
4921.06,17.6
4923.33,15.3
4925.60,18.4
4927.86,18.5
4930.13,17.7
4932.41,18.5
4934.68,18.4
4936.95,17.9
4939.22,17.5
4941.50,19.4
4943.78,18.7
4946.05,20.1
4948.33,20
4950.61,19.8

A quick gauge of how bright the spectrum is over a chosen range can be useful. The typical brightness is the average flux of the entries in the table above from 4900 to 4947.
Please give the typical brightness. 18.2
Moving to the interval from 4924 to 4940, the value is 18.1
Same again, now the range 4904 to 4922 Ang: 18.1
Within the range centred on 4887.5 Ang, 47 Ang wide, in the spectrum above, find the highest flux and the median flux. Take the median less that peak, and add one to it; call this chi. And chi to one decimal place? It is -1.3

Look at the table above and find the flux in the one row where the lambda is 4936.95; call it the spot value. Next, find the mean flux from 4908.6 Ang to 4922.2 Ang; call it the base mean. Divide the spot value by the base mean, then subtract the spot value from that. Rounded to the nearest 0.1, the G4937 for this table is -16.9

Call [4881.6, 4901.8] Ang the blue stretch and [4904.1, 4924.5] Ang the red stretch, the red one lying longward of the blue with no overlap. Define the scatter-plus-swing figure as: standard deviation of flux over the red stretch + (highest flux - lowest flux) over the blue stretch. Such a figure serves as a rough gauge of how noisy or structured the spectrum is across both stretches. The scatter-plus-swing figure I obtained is 3.9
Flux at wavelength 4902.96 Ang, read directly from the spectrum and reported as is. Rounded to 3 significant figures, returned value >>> 17.9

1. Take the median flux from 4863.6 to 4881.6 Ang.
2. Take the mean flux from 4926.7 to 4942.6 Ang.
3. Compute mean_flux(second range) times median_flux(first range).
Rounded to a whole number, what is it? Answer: 299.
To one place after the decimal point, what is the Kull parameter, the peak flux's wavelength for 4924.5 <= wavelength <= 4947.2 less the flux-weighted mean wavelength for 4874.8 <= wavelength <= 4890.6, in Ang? 63.4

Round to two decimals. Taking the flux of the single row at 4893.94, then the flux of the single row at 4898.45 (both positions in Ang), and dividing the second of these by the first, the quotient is 0.95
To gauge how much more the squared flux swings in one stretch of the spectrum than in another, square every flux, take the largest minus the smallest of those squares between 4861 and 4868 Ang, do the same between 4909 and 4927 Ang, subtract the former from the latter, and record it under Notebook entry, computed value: 95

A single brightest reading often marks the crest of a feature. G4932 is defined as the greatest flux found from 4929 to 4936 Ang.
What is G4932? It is 18.5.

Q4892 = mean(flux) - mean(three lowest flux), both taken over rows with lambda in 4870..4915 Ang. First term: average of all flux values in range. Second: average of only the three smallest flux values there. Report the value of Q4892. 1.2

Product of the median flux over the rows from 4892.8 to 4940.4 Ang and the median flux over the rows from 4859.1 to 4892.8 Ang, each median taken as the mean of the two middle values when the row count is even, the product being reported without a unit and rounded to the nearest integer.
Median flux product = 295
